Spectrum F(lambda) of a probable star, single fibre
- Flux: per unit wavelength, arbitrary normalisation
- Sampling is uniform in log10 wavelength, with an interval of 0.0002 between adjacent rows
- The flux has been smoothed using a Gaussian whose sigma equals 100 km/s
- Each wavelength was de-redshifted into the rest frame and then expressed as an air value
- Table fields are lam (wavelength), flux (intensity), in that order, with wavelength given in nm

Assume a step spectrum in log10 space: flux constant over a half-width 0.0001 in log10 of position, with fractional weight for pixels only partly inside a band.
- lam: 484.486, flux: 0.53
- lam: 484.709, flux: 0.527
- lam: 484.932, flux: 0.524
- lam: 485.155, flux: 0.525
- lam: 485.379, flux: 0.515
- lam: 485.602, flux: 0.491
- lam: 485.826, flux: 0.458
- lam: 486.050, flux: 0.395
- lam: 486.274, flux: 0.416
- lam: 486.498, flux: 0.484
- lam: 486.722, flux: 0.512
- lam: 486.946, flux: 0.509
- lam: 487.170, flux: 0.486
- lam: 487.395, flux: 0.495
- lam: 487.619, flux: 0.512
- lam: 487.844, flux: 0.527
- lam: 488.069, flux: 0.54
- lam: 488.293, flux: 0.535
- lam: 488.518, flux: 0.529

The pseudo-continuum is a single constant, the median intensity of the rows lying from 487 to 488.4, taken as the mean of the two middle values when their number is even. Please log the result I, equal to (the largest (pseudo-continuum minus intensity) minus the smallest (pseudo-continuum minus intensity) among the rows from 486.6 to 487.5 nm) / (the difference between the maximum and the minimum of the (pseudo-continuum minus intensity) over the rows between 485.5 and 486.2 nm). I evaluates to 0.3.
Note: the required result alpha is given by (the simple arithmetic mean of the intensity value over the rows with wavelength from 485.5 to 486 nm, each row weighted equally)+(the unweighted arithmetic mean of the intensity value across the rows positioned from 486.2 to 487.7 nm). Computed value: 0.96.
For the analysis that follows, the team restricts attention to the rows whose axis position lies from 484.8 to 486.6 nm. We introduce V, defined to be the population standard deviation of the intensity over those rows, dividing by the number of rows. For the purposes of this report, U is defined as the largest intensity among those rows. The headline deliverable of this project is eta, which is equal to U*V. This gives 0.024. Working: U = 0.525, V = 0.05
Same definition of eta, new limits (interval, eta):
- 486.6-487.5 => 0.005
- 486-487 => 0.025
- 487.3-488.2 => 0.009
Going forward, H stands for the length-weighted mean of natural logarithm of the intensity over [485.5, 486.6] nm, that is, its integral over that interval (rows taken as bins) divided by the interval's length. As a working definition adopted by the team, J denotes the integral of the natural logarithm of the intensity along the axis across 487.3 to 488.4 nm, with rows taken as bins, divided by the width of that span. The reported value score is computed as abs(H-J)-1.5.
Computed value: -1.34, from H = -0.81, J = -0.651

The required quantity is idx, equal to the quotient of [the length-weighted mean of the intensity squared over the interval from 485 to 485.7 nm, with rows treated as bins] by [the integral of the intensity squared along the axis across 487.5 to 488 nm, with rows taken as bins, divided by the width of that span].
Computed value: 0.97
